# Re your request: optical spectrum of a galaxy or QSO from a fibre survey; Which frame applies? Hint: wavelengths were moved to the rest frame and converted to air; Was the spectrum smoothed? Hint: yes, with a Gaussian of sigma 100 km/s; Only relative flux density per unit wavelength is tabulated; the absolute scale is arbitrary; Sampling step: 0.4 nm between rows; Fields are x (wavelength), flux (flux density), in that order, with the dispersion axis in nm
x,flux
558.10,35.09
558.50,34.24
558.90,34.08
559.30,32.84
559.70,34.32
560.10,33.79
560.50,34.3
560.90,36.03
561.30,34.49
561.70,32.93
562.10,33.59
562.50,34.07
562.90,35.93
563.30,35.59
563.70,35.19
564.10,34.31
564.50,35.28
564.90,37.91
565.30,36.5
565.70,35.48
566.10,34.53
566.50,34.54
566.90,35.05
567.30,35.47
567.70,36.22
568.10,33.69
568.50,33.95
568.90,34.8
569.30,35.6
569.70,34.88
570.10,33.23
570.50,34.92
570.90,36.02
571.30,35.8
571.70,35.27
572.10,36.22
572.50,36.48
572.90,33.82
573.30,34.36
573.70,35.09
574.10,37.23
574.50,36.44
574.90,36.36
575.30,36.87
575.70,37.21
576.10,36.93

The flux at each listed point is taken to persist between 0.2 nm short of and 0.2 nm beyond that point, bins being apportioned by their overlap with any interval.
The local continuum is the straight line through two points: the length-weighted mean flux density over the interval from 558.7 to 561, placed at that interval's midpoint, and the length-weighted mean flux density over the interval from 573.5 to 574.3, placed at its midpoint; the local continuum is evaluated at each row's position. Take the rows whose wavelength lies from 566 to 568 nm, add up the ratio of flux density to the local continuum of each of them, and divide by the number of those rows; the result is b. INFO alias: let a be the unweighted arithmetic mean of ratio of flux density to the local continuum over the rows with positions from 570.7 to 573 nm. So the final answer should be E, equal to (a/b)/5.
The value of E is 0.198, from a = 0.99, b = 1.00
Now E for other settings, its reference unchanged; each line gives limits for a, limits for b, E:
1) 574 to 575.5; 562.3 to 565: 0.198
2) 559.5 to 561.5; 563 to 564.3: 0.200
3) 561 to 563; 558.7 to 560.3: 0.200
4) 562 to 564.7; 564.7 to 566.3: 0.195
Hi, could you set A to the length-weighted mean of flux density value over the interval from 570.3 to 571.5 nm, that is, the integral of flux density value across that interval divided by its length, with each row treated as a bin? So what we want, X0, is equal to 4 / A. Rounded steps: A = 35.6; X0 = 0.112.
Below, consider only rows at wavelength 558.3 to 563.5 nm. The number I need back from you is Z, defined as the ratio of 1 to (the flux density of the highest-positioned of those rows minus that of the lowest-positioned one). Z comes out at 0.74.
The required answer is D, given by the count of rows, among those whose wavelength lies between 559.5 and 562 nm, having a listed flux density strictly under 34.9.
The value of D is 5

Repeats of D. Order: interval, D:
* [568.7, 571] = 3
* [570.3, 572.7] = 0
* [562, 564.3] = 3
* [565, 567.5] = 2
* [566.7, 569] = 3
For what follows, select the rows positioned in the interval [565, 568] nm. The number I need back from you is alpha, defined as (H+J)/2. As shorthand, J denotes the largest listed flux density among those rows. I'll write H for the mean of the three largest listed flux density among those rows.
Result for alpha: 36.3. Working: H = 36.1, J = 36.5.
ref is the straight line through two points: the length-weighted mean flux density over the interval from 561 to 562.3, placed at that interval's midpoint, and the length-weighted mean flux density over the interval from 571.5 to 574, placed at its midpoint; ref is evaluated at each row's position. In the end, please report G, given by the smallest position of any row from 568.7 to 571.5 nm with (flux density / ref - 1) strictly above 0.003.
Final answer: 569.30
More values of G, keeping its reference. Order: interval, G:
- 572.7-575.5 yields 574.10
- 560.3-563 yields 560.50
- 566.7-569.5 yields 566.90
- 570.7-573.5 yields 570.90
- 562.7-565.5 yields 562.90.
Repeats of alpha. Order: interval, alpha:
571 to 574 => 36.3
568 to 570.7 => 35.4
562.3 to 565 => 37.2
